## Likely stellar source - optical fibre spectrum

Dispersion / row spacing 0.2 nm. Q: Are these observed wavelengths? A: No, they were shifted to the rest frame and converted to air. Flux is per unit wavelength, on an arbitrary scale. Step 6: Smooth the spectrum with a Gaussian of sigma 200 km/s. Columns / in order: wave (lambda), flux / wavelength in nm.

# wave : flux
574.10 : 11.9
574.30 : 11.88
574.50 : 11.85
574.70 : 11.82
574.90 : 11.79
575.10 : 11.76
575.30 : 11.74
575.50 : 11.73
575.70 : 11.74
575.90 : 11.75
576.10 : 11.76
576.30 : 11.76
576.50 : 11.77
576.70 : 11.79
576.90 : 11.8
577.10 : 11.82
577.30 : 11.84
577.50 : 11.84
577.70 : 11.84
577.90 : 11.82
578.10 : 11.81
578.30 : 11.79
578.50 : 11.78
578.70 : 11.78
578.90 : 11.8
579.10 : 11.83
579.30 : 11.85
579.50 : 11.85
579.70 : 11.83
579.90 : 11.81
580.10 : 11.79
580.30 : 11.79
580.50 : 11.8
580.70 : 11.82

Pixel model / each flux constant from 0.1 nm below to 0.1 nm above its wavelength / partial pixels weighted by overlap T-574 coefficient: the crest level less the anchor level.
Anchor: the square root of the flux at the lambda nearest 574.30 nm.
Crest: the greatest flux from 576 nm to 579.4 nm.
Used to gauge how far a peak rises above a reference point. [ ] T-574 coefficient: 8.40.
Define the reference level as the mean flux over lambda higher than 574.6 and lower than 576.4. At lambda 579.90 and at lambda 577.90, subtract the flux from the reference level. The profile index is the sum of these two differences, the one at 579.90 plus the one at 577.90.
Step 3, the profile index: -0.108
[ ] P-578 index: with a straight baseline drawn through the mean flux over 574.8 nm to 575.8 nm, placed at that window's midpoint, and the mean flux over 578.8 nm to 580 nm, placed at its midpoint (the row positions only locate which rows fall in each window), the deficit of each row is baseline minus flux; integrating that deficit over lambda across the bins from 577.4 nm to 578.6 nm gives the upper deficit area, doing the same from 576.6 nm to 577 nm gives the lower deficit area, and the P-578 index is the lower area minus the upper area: 0.007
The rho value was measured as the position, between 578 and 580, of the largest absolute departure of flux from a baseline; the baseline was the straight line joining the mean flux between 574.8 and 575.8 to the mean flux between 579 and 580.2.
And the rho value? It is 578.70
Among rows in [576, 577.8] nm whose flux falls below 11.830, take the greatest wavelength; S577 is 577.10 nm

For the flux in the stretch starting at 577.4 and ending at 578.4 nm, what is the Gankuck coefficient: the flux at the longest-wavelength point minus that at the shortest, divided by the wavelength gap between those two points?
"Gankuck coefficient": -0.06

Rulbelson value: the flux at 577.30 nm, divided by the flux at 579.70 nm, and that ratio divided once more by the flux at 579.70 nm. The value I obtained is 0.0846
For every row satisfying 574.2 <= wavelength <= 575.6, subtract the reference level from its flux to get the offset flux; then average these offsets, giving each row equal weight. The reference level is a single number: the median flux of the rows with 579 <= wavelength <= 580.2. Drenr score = -0.034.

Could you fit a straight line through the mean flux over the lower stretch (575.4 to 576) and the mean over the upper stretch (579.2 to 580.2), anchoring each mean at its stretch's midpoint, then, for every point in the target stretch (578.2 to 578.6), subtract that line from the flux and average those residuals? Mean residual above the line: -0.01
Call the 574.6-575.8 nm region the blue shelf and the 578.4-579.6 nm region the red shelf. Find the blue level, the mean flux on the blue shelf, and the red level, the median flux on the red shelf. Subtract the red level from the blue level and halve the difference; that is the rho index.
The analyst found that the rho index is -0.026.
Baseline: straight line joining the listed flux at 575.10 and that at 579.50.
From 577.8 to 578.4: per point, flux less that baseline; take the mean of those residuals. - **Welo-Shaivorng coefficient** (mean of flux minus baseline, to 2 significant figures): -0.015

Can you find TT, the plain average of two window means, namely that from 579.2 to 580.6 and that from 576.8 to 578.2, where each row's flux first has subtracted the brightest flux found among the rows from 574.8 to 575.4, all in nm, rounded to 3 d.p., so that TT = 0.031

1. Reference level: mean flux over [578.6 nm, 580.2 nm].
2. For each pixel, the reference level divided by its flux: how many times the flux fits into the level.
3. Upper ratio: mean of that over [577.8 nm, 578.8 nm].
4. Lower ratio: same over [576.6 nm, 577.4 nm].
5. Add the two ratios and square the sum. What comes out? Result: 4.009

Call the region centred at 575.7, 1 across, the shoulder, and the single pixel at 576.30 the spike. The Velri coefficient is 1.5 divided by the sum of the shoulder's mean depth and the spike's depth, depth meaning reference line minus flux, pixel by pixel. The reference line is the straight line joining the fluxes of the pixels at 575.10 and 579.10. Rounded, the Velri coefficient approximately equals 32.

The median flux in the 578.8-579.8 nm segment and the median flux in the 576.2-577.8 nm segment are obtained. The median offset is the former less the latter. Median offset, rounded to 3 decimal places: 0.020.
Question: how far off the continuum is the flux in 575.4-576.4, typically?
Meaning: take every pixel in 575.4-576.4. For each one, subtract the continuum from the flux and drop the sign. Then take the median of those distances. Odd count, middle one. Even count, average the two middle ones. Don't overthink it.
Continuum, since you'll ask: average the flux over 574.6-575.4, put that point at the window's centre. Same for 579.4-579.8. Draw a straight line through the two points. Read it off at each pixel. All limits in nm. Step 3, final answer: 0.040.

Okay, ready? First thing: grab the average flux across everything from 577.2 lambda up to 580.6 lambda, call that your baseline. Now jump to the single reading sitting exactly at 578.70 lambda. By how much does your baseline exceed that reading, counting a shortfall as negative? 0.03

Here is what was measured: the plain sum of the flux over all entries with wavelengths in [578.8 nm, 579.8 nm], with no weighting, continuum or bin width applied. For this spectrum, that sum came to 59.2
